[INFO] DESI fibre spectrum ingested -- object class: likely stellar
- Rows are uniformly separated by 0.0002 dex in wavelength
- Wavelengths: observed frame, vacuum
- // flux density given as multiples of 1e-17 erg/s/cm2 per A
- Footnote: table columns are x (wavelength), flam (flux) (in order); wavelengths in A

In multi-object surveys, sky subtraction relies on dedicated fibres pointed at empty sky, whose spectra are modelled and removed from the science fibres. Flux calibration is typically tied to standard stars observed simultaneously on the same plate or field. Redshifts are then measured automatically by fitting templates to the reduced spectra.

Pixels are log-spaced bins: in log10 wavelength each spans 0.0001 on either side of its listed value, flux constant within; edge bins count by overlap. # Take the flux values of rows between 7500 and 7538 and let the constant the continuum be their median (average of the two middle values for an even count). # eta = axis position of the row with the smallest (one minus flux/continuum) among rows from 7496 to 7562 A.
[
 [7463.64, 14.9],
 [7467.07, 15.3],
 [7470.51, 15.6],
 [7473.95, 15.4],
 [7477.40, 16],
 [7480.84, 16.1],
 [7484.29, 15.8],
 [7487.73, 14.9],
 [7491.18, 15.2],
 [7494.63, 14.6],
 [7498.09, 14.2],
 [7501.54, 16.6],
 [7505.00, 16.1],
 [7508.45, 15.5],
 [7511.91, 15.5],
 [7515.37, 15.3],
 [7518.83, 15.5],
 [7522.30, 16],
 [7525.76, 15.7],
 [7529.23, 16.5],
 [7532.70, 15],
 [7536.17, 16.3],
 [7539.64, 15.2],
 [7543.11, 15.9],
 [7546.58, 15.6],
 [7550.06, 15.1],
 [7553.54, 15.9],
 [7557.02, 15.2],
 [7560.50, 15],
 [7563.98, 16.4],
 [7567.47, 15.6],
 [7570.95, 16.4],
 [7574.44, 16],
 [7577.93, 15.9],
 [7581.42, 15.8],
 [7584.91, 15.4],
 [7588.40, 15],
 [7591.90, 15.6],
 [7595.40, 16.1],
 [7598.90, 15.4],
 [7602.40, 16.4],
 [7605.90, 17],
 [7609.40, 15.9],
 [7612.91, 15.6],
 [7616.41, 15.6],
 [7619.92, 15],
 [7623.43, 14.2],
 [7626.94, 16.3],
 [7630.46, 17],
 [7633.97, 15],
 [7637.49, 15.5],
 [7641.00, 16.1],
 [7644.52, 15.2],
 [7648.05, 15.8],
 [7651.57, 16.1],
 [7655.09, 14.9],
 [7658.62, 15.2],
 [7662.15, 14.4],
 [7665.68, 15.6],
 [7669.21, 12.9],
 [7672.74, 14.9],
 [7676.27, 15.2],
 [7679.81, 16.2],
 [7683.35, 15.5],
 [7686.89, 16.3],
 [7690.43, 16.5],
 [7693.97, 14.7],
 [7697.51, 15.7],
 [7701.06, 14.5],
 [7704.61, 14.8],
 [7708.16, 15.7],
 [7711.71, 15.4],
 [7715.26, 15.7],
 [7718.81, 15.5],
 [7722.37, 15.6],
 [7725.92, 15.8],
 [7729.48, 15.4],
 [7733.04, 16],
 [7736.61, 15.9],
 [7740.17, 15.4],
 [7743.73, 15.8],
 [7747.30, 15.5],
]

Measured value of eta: 7501.54 A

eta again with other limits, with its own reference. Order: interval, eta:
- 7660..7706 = 7690.43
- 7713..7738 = 7733.04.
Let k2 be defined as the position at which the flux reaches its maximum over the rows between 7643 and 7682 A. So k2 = 7679.81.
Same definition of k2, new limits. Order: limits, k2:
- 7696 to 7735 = 7733.04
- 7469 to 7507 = 7501.54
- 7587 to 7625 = 7605.90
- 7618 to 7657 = 7630.46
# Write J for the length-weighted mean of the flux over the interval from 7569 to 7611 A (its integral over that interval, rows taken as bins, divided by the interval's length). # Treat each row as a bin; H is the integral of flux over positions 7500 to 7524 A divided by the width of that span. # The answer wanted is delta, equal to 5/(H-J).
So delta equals -38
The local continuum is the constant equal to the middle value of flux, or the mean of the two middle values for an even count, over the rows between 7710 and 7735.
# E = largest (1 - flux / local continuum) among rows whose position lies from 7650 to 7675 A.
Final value 0.173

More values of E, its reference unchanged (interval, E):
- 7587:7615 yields 0.038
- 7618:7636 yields 0.090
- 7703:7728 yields 0.051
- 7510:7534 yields 0.038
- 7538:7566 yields 0.038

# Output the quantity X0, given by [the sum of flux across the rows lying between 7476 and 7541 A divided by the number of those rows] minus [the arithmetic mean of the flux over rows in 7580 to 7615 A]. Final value -0.24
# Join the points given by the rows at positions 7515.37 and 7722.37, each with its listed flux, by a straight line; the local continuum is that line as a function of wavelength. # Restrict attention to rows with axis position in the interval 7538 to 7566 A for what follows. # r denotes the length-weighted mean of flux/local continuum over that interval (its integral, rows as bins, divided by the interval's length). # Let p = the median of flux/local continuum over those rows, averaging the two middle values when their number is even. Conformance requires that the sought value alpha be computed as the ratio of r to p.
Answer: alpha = 1.01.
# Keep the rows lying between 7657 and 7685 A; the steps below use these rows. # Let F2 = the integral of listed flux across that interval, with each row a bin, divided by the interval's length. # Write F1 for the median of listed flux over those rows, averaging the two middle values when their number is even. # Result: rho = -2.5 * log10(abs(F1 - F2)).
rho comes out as 1.7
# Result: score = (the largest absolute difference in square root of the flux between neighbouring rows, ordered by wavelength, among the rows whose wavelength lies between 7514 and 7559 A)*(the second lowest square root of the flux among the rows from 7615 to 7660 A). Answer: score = 0.73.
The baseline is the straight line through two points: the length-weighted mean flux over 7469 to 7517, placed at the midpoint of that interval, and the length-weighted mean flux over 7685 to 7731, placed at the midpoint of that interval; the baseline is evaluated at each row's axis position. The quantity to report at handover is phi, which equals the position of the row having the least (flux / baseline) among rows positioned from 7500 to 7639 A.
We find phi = 7623.43 A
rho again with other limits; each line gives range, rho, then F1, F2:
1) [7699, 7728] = 1.9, 15.55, 15.4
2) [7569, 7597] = 2.8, 15.85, 15.8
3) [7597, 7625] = 3.2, 15.60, 15.7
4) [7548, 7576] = 3.1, 15.75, 15.7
